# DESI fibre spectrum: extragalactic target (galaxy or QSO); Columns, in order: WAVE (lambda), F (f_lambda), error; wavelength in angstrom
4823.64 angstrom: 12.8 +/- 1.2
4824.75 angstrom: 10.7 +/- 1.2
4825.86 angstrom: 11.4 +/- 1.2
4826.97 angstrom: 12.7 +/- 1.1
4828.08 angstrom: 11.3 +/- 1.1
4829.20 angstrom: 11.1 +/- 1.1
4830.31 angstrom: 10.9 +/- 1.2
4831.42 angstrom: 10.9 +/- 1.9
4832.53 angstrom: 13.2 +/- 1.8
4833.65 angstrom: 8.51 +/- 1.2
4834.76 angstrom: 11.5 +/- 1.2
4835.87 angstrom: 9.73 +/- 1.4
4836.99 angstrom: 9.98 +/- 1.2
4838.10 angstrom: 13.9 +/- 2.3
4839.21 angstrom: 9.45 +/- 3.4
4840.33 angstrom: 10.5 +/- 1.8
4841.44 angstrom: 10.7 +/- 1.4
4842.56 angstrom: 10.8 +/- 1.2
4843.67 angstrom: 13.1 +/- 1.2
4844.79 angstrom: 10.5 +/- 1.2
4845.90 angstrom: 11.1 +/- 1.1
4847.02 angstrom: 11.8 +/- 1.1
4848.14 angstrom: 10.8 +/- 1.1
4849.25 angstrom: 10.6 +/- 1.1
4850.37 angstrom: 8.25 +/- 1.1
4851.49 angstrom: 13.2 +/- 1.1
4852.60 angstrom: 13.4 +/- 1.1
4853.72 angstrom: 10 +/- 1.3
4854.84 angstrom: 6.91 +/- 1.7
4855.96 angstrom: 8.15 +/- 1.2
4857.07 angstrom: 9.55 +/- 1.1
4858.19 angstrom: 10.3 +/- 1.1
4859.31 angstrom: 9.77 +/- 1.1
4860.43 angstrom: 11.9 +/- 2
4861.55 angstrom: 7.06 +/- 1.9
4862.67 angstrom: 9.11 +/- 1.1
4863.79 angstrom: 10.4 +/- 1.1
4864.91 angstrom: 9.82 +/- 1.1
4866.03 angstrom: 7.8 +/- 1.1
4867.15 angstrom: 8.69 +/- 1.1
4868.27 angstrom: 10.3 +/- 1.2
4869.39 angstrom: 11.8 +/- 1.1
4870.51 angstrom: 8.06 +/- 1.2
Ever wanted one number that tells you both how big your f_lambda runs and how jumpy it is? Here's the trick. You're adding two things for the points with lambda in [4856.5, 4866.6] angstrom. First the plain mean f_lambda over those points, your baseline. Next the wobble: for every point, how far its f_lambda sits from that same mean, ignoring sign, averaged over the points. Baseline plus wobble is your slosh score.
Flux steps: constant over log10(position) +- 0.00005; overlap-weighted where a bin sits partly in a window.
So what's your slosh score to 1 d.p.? 10.5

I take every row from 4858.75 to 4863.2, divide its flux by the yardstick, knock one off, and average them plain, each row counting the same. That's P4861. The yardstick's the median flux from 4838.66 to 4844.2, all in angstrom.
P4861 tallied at -0.12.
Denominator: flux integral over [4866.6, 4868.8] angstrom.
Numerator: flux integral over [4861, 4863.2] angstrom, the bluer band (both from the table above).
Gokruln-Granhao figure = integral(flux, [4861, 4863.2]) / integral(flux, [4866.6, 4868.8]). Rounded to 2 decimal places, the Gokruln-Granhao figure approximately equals 0.85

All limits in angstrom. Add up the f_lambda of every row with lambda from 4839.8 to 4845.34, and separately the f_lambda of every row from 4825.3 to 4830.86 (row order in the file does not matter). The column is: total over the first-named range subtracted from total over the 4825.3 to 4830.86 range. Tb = 1.8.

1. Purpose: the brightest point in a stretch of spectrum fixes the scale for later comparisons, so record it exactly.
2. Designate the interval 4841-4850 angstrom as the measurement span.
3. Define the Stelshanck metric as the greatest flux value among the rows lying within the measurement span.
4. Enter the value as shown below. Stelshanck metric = 13.1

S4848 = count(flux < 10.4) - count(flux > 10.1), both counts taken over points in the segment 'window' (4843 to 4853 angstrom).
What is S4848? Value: -7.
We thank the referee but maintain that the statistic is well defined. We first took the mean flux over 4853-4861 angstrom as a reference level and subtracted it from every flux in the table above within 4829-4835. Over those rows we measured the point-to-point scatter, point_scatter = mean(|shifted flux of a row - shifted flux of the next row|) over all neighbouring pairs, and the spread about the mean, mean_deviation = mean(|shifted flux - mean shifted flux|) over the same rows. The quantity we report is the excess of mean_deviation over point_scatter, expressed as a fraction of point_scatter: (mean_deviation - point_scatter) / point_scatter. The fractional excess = -0.55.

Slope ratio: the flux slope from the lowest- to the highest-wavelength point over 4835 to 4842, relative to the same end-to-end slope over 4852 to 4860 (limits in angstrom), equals -0.3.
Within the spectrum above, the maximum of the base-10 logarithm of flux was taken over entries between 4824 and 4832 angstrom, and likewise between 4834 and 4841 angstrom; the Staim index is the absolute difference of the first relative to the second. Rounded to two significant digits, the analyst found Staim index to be 0.039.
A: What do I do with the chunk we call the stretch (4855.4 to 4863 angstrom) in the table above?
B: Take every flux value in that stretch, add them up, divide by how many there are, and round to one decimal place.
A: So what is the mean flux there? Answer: 9.4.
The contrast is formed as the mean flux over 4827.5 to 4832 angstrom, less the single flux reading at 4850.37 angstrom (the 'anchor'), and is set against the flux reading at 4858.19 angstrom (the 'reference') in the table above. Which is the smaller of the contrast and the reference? 2.8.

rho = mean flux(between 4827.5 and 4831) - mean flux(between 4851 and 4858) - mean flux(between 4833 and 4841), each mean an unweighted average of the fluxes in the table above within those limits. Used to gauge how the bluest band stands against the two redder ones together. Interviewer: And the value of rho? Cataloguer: -9.6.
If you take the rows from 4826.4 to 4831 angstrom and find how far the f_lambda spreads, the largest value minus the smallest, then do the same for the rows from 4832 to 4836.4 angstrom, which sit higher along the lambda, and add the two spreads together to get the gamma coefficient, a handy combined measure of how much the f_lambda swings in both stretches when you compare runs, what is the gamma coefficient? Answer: 6.5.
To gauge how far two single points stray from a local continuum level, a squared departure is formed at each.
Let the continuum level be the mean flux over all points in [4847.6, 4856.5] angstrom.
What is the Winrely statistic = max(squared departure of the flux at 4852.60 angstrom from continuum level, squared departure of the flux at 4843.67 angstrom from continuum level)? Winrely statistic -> 10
